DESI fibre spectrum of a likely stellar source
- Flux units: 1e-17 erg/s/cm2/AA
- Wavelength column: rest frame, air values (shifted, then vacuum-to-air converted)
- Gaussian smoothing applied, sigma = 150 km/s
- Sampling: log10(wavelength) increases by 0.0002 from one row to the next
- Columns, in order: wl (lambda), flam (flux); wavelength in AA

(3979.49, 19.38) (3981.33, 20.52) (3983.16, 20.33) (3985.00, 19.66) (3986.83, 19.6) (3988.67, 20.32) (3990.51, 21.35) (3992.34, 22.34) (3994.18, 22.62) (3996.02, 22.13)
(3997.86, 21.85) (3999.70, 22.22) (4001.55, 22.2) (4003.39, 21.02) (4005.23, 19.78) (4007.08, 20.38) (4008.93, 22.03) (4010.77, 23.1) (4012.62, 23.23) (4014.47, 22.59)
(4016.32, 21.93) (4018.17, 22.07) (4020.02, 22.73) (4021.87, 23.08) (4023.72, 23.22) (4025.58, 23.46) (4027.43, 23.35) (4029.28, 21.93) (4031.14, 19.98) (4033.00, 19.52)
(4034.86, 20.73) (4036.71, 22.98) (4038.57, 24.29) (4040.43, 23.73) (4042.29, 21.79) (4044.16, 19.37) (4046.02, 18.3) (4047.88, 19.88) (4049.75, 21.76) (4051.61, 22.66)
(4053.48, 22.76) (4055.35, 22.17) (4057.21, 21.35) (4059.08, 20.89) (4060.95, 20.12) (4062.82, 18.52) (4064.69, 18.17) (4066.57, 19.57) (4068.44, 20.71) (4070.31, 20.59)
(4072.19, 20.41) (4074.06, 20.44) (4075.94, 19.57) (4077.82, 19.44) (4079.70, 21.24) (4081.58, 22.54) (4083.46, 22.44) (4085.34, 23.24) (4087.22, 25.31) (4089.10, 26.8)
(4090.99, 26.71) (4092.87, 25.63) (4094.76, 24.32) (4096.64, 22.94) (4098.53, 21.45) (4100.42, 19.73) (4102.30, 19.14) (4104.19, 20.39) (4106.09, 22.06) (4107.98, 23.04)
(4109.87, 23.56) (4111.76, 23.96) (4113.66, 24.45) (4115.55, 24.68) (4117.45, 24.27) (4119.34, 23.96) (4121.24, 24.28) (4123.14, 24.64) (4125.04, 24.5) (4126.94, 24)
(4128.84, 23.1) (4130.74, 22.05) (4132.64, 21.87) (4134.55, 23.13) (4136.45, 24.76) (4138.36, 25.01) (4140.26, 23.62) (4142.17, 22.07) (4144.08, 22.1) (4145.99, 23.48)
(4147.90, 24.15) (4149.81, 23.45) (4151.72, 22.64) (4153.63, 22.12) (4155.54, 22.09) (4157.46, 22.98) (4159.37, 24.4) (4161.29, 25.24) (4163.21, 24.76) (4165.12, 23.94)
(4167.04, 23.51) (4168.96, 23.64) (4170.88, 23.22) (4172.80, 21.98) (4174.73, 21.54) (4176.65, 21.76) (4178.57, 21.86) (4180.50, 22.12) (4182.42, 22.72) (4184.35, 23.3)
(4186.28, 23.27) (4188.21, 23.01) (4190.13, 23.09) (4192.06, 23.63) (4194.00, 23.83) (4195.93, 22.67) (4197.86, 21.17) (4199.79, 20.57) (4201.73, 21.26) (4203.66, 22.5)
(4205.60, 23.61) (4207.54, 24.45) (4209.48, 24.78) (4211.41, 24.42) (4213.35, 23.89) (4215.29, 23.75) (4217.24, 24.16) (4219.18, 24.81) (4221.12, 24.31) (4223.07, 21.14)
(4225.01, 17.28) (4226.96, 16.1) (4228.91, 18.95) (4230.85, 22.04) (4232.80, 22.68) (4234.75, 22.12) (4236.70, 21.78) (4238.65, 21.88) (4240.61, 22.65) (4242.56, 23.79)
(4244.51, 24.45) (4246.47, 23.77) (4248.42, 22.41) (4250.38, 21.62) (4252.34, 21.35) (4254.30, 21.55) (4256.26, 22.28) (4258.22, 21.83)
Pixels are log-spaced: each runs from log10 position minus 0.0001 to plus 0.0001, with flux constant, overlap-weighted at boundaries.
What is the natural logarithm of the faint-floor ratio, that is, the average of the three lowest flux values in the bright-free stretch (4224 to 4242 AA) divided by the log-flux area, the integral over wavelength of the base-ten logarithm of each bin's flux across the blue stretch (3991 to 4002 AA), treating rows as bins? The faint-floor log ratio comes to 0.16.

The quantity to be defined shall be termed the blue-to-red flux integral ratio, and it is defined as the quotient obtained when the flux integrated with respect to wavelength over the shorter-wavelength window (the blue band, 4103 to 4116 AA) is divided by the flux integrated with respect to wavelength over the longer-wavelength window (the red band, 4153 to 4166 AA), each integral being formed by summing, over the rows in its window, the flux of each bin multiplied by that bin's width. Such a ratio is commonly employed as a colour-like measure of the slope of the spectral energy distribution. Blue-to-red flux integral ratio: 0.97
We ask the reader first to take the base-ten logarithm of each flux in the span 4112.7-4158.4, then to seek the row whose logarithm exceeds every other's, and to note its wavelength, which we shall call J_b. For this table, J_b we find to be 4138.36 AA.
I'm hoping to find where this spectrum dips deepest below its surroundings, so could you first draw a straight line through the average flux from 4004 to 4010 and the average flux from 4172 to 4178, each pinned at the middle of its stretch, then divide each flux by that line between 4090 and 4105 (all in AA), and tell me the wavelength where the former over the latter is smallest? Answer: 4102.30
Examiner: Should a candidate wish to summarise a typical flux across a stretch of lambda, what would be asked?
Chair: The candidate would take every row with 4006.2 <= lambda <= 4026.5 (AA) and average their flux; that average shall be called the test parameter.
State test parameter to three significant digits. 22.5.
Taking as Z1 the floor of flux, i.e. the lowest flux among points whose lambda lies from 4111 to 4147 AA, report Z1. 21.87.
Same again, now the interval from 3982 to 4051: 18.3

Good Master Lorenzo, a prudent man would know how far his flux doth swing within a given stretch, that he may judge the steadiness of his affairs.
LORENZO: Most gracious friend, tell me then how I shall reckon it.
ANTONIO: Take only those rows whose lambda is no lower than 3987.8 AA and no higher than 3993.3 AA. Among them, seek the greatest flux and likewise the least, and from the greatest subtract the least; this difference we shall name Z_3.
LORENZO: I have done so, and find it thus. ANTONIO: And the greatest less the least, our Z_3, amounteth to 2.0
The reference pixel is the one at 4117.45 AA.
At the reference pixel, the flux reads 24.27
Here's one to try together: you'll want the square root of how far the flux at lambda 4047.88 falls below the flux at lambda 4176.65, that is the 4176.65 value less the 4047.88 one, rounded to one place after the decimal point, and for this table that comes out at 1.4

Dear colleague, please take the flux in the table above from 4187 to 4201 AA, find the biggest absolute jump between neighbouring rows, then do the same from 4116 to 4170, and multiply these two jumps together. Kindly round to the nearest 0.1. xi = 2.4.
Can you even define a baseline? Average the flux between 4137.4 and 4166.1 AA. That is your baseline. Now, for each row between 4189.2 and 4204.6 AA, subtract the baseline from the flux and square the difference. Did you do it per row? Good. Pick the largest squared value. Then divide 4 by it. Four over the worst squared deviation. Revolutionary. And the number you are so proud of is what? 0.48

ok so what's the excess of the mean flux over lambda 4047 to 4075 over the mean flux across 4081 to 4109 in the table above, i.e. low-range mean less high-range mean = -2.4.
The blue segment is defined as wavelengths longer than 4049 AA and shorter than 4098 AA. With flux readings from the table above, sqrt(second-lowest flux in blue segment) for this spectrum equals 4.30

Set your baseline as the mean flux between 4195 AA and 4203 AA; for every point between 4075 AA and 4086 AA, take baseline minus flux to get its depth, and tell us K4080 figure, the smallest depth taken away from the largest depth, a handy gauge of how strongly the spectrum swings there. 3.8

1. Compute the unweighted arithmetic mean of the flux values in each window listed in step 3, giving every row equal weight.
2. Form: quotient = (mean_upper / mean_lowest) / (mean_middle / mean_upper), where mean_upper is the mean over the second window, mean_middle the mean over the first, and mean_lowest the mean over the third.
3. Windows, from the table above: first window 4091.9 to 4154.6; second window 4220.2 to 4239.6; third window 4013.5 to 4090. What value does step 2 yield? 0.87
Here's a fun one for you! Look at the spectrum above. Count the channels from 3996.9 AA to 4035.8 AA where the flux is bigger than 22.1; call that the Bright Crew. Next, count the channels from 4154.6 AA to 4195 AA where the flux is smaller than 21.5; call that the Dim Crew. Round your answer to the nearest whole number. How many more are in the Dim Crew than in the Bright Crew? -10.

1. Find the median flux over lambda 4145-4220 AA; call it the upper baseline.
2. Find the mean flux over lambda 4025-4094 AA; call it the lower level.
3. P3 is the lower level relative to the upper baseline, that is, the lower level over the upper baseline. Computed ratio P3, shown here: 0.93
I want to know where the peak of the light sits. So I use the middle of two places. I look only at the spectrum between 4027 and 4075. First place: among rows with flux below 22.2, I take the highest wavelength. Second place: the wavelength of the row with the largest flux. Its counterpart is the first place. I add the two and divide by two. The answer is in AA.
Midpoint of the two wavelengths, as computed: 4056.3 AA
